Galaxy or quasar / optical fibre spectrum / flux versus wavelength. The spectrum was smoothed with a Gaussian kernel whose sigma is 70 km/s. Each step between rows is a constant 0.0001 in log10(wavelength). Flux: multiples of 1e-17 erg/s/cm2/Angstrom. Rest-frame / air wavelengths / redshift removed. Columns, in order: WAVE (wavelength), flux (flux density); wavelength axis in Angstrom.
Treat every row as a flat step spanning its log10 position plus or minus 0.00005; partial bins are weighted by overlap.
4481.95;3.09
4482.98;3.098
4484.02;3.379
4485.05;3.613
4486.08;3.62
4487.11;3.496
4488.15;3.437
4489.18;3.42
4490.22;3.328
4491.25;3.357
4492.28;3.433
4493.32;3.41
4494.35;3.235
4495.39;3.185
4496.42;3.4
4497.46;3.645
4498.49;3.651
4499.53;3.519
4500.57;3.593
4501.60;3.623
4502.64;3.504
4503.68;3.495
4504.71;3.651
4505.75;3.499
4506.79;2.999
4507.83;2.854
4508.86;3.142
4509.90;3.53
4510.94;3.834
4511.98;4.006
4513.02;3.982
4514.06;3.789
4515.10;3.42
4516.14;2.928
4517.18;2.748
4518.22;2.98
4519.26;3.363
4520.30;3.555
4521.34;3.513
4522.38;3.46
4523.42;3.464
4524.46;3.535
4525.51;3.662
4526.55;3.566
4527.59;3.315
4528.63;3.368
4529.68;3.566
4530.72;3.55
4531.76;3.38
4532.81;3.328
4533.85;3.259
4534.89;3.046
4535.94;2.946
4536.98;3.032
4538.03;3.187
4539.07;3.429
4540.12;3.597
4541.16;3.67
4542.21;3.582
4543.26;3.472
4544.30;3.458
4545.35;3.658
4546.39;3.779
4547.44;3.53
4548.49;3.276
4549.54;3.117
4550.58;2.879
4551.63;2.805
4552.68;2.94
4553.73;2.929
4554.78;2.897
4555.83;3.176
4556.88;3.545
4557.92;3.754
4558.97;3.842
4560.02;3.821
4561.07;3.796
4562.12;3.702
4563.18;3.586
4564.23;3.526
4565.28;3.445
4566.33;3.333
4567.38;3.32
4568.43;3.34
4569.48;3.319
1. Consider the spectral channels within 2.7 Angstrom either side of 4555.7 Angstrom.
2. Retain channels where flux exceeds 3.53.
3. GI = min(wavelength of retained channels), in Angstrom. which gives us 4556.88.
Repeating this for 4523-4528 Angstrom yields 4524.46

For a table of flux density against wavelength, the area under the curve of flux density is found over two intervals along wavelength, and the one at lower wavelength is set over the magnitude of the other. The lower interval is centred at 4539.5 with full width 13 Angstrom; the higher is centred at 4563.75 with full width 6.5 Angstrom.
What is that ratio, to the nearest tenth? 1.9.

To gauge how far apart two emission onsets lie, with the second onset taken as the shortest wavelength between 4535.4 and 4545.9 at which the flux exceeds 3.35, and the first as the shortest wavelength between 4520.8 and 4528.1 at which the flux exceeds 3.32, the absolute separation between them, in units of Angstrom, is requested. 17.7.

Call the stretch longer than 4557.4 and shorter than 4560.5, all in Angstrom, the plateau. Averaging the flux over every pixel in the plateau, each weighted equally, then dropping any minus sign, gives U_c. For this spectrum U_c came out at 3.81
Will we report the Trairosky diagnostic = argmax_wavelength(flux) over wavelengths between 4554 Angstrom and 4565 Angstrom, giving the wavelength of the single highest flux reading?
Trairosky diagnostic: 4558.97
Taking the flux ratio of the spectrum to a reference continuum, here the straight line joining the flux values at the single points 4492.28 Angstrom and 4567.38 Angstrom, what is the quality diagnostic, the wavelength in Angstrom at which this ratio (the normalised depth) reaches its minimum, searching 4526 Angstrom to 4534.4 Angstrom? 4533.85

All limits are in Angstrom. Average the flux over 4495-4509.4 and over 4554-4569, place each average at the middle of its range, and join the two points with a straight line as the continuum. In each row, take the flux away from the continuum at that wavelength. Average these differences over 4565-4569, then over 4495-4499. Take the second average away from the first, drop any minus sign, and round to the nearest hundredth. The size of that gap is 0.22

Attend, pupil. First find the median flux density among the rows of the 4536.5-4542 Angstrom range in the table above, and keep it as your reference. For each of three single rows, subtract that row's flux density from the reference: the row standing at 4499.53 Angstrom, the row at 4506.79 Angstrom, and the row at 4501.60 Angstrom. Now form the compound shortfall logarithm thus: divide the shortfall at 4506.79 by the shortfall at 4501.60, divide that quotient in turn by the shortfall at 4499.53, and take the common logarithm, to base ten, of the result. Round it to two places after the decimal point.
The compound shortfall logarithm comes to 1.39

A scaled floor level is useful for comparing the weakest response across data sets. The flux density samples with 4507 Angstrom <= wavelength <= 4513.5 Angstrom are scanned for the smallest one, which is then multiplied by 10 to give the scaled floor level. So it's 29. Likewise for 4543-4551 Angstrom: 29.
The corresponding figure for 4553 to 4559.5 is 29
